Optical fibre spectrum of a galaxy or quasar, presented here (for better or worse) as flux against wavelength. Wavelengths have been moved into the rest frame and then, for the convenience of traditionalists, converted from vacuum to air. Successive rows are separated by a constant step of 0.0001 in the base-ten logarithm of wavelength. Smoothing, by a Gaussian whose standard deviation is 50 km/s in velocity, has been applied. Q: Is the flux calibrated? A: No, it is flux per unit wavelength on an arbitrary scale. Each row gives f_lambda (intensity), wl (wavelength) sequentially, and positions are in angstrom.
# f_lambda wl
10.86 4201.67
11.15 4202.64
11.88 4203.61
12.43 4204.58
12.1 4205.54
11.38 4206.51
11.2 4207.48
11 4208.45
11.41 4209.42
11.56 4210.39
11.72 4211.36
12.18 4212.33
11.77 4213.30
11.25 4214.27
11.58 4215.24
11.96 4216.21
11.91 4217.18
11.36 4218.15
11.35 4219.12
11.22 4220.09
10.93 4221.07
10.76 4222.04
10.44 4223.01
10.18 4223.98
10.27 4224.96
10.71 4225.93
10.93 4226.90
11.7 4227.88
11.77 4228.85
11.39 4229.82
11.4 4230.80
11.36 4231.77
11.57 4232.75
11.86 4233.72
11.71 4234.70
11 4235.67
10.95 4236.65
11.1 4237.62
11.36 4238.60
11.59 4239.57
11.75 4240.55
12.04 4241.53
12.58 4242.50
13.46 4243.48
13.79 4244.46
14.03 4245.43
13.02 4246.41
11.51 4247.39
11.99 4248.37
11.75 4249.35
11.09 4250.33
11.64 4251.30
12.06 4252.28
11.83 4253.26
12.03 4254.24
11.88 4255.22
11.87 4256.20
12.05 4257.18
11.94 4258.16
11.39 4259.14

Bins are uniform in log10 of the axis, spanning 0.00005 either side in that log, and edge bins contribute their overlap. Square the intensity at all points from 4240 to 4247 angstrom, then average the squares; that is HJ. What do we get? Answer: 168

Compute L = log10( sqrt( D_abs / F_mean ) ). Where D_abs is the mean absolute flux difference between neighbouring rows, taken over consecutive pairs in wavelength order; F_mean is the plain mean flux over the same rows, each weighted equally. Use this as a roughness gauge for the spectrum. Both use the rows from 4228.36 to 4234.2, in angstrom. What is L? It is -0.90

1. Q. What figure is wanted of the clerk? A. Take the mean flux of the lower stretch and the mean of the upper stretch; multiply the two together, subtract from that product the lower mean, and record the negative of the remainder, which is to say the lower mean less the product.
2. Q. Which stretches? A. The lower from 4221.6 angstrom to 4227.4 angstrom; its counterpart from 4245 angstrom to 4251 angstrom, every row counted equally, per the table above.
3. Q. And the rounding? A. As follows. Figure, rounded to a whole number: -118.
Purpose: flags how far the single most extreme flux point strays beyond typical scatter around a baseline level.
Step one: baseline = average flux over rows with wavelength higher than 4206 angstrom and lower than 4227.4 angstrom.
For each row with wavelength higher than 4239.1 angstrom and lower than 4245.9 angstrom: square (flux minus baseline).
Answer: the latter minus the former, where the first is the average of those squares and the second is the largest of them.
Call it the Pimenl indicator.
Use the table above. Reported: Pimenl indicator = 4.7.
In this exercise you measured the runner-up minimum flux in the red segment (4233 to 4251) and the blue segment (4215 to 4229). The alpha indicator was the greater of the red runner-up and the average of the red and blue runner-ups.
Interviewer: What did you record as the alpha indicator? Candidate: 11.0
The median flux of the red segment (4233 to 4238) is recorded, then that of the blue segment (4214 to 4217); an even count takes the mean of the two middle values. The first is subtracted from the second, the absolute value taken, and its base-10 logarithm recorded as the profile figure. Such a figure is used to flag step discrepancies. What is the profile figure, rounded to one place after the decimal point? -0.3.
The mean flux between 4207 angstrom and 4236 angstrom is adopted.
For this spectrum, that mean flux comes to 11.3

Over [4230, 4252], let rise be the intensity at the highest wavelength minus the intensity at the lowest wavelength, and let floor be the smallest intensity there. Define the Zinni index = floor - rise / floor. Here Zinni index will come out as 10.9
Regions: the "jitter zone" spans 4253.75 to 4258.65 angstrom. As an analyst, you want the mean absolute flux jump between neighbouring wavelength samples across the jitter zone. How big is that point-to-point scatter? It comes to 0.11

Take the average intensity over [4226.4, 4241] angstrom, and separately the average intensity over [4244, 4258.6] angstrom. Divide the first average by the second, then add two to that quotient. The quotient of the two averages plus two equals 2.94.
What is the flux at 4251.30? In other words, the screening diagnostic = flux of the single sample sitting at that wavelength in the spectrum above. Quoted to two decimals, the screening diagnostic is 11.64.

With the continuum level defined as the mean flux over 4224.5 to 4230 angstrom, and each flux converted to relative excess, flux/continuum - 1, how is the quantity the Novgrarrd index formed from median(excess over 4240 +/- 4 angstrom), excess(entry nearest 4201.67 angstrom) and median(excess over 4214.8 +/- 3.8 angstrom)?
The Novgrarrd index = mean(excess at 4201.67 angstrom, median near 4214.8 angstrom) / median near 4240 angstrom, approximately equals 0.3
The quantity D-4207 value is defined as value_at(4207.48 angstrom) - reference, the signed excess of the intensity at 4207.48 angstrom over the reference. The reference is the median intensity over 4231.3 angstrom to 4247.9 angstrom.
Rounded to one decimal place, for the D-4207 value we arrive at -0.5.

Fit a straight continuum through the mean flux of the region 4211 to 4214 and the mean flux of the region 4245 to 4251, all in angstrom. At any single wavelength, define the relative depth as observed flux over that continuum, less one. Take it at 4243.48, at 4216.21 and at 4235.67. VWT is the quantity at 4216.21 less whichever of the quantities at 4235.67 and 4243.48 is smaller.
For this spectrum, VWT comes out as 0.095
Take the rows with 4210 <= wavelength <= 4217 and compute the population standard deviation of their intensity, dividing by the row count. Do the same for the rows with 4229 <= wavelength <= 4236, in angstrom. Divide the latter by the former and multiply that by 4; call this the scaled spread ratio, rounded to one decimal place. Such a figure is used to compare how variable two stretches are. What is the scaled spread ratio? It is 3.7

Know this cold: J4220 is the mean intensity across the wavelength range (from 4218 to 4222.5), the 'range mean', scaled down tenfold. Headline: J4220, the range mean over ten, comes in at 1.11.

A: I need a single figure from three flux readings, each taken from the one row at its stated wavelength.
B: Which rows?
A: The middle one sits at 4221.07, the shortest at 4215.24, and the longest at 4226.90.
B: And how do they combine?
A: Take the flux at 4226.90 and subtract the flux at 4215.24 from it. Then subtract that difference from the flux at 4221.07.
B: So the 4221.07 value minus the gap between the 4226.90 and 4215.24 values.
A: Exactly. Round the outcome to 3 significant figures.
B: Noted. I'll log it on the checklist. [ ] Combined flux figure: 11.6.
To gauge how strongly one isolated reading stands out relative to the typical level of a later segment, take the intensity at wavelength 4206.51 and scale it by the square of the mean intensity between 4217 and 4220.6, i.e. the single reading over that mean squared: 0.087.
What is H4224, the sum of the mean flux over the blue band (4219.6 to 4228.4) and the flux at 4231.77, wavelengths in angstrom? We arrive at 22.2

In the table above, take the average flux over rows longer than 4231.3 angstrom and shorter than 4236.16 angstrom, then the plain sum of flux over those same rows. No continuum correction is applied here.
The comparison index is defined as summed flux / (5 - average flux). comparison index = -8.85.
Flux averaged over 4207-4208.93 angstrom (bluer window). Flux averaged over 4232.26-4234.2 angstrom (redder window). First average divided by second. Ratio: 0.95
